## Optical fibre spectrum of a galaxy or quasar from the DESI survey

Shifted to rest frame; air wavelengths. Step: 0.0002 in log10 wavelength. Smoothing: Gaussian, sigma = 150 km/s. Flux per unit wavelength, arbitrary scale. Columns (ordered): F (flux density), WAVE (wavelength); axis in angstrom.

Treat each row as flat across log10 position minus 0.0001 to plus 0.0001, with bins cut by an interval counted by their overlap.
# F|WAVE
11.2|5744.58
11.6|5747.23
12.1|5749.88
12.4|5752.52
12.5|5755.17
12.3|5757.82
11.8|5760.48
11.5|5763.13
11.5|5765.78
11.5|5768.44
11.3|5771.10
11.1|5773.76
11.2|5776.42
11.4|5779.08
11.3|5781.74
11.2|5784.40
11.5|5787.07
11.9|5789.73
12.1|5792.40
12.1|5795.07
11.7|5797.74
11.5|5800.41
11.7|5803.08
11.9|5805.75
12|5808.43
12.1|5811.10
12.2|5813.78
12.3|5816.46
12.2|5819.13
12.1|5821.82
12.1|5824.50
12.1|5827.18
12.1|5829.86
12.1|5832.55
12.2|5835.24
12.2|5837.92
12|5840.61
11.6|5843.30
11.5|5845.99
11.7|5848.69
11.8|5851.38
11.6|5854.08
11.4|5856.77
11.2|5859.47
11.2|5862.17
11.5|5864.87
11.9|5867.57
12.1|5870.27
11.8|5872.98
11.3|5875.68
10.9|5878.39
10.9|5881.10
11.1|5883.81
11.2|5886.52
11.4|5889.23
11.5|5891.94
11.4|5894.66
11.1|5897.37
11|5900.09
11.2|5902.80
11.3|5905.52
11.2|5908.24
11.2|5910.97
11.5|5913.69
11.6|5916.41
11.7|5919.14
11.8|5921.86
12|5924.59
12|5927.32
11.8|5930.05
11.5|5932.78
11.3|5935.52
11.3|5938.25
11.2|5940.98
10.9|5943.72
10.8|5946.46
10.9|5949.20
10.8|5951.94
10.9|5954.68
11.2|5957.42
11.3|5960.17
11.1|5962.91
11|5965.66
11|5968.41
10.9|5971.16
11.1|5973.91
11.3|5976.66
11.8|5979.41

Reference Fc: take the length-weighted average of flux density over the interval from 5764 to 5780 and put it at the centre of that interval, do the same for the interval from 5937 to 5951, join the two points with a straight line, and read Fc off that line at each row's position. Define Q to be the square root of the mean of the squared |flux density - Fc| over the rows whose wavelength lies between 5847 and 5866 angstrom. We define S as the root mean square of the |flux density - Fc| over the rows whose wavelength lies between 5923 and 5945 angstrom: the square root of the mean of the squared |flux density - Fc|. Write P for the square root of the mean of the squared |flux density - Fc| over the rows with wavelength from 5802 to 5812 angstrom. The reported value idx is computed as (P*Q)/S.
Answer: 0.43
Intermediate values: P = 0.7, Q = 0.38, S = 0.59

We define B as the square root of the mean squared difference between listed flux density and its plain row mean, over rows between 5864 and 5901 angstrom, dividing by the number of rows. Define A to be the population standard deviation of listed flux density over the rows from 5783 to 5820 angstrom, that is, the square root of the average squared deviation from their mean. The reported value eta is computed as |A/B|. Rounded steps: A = 0.31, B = 0.36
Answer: 0.9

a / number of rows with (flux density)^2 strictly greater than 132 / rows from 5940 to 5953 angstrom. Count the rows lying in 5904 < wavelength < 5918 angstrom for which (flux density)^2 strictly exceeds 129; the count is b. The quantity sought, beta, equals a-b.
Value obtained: -2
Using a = 0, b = 2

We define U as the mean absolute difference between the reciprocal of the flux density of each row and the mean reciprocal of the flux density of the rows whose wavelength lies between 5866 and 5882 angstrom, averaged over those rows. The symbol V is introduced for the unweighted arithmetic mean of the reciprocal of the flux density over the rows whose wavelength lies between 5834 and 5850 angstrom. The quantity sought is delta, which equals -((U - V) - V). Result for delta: 0.1652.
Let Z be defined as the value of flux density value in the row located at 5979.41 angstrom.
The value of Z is 11.8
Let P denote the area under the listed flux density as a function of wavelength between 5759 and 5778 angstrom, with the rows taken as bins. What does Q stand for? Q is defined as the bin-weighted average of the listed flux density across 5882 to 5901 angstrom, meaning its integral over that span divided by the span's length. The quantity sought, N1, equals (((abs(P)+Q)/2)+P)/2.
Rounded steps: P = 217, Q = 11.2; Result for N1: 165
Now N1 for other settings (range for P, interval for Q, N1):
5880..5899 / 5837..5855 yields 163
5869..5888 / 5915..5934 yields 164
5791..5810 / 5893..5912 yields 172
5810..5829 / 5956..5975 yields 176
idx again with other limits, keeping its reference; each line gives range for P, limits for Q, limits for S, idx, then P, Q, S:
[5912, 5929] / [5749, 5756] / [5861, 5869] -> 1.53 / 0.7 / 0.98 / 0.47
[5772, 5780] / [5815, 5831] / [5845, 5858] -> 0.33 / 0.2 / 0.92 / 0.44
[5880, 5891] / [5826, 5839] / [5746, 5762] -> 0.21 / 0.2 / 0.92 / 0.82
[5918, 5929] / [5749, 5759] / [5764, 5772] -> 6.24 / 0.8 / 0.97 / 0.13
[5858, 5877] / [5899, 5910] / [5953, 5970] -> 0.46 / 0.5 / 0.14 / 0.17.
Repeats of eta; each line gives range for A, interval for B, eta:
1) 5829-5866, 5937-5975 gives 2.0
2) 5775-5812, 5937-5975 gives 1.9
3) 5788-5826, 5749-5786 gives 0.5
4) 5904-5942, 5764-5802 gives 0.9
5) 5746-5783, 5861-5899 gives 1.3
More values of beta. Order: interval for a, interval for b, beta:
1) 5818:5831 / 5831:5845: 0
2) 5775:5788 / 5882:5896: -2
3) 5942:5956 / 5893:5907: -1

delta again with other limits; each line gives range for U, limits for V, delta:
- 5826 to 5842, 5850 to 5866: 0.1744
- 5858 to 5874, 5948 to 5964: 0.1790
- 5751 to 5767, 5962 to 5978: 0.1780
